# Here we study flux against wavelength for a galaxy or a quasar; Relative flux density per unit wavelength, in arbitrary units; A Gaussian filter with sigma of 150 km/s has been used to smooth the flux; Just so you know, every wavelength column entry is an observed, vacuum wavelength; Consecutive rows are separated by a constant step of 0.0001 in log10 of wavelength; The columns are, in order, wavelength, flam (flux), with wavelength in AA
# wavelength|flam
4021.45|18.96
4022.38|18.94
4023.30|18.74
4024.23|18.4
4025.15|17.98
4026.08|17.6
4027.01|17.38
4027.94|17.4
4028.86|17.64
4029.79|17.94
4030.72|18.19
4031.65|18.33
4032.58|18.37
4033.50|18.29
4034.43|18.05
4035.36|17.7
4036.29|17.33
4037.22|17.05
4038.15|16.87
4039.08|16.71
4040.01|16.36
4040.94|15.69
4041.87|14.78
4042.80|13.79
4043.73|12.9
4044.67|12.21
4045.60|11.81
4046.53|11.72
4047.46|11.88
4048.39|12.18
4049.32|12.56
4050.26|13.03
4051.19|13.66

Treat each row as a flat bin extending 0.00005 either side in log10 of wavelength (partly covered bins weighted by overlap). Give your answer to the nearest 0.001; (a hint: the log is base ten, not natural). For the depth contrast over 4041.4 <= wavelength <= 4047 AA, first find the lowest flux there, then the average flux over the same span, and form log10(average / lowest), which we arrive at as 0.041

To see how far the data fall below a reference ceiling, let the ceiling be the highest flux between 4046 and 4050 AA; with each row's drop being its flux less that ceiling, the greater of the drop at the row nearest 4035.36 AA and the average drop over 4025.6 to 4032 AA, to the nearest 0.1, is 5.2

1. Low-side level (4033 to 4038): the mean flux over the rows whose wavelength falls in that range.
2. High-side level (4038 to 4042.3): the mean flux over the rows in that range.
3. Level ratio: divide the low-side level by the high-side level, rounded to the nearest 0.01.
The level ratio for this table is 1.10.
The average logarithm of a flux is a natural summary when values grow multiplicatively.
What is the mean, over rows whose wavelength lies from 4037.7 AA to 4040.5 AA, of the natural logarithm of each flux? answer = 2.81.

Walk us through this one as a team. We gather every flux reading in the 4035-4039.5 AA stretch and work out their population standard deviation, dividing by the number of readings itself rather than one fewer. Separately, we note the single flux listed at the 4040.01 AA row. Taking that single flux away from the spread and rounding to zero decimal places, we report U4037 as -16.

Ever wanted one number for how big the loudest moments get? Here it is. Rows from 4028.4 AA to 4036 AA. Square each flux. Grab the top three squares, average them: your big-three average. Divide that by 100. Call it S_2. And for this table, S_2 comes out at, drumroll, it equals 3.36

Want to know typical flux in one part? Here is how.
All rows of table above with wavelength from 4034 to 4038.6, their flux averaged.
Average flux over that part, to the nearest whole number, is 17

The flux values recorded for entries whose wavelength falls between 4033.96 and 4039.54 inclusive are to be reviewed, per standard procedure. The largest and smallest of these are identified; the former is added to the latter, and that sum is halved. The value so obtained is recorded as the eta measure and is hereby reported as 17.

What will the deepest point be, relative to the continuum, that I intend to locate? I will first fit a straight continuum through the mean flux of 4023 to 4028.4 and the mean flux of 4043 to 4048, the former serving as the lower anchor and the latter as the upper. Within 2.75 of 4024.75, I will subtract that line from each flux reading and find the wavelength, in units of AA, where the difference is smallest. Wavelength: 4026.08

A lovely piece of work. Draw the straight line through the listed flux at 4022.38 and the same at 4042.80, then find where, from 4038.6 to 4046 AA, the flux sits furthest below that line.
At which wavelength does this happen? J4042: 4045.60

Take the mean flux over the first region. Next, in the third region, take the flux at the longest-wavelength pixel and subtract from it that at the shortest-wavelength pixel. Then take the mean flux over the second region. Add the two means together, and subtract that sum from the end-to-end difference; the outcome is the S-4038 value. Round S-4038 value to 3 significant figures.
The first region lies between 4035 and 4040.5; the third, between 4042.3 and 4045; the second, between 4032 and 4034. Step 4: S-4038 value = -36.9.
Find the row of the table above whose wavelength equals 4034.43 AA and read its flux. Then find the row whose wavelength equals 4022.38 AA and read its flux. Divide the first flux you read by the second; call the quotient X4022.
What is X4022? 0.95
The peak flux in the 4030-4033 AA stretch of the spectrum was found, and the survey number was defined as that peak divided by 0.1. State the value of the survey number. 184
